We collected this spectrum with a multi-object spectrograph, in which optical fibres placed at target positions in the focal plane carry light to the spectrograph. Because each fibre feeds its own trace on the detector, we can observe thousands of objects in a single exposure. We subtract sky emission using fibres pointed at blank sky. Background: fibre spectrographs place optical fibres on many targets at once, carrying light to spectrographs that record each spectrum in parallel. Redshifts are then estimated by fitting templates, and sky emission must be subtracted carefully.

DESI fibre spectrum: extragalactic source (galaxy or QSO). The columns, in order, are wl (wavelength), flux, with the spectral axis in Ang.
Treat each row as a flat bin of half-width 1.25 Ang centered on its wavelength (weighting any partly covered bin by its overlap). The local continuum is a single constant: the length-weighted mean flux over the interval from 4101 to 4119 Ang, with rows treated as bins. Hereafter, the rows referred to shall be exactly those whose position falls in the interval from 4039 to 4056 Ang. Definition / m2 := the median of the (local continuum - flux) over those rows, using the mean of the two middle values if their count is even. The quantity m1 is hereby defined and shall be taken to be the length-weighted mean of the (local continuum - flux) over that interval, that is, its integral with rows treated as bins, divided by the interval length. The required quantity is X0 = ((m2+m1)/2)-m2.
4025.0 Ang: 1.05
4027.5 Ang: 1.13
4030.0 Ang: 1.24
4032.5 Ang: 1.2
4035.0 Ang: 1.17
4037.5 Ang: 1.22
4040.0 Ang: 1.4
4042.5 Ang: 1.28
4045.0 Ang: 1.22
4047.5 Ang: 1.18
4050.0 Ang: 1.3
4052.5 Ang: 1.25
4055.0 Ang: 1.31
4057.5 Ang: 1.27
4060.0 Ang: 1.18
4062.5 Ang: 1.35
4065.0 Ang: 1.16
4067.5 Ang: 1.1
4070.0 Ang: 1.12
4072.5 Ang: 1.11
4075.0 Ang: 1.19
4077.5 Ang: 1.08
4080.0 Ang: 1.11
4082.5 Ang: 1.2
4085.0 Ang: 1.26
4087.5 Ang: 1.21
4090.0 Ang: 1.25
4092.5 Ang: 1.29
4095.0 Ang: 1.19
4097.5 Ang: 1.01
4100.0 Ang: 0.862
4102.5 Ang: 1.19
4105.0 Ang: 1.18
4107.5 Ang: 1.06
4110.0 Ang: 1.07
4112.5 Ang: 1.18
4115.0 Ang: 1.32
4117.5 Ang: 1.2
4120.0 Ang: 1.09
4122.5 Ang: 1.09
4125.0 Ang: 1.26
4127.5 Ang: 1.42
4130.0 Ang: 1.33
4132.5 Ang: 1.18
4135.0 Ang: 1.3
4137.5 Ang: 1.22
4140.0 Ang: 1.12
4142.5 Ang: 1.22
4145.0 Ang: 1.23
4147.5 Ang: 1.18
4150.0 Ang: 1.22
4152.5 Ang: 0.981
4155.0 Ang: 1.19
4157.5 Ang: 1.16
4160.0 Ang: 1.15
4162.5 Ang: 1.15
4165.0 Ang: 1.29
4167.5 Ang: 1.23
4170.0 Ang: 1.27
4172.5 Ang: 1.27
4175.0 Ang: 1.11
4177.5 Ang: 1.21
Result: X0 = 0.0026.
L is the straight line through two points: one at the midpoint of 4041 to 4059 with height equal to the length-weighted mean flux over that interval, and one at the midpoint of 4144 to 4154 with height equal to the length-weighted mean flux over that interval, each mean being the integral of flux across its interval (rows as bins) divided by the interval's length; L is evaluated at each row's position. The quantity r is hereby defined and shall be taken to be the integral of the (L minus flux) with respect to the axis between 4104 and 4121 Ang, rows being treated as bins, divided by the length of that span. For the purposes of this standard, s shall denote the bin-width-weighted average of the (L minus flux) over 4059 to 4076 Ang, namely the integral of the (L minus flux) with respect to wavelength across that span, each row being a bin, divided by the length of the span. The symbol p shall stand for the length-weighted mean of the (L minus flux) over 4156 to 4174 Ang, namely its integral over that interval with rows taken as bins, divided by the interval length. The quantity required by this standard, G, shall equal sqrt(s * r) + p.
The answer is -0.033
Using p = -0.08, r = 0.034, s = 0.068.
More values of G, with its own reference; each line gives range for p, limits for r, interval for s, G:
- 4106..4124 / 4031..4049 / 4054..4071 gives 0.074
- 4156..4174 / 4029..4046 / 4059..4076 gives -0.039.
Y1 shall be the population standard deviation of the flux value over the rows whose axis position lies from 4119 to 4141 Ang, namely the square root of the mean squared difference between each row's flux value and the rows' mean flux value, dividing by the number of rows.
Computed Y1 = 0.108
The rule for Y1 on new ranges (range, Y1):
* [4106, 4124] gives 0.088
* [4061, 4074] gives 0.093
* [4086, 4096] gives 0.038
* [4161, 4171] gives 0.054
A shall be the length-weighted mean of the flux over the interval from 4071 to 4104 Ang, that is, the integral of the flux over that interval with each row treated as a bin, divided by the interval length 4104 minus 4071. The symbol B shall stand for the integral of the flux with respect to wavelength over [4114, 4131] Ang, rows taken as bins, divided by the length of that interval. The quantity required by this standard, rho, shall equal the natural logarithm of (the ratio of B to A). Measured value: 0.08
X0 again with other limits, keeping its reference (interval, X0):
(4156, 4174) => 0.0074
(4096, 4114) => -0.0069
